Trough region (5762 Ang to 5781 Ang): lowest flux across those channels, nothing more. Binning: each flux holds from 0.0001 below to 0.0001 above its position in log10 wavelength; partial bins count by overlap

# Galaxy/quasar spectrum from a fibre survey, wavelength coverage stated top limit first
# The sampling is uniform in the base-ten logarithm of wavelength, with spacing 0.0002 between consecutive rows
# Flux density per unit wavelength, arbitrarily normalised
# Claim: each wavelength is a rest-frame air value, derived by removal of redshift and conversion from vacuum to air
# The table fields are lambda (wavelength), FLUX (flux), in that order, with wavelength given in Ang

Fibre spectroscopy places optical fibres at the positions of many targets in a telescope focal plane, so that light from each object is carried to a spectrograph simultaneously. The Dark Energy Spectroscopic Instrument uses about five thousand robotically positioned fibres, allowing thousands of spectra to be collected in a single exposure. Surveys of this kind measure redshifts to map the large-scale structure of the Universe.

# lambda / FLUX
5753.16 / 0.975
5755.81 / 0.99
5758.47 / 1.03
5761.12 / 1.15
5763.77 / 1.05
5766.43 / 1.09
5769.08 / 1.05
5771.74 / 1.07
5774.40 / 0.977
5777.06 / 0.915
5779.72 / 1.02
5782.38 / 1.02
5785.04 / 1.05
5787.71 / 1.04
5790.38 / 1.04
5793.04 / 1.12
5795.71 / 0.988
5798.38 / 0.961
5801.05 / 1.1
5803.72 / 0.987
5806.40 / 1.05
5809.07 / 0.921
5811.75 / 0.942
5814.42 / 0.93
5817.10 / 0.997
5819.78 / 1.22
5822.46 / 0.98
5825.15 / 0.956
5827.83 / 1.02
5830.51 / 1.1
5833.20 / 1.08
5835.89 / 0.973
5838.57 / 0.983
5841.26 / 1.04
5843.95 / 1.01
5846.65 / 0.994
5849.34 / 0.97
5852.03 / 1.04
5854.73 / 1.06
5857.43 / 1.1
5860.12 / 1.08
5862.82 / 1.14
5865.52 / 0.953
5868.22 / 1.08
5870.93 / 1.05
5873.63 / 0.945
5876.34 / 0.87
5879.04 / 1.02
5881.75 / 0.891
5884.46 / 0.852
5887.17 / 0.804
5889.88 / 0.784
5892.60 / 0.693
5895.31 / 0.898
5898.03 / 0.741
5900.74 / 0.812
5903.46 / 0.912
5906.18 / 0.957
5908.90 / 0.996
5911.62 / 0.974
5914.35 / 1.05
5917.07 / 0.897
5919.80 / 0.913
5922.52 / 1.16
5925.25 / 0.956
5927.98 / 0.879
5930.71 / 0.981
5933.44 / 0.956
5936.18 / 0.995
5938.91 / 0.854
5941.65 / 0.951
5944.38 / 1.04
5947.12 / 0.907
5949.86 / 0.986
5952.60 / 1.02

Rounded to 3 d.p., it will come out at 0.915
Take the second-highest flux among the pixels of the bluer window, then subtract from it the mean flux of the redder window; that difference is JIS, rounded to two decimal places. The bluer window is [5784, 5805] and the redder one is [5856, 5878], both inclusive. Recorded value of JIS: 0.07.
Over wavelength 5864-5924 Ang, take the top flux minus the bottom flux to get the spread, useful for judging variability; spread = 0.47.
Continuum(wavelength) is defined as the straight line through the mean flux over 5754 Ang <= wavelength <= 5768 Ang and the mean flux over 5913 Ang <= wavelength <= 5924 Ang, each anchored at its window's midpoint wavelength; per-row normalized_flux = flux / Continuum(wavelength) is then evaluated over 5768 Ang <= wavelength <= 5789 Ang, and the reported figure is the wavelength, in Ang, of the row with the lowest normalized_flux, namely 5777.06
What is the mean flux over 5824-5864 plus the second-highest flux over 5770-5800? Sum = 2.11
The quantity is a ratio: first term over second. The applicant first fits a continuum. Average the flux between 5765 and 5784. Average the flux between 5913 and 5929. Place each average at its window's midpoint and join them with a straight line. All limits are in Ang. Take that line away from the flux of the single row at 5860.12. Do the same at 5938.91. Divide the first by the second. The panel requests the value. -0.7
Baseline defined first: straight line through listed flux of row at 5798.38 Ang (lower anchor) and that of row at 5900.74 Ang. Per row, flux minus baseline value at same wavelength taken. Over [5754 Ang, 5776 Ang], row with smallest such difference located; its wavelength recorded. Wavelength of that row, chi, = 5755.81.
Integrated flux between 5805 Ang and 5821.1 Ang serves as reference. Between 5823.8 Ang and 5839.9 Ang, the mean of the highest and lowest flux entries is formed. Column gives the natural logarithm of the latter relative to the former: -2.76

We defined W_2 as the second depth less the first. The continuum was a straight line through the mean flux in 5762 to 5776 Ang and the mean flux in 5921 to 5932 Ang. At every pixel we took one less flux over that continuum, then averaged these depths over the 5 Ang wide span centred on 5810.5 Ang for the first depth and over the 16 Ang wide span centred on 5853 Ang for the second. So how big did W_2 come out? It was -0.12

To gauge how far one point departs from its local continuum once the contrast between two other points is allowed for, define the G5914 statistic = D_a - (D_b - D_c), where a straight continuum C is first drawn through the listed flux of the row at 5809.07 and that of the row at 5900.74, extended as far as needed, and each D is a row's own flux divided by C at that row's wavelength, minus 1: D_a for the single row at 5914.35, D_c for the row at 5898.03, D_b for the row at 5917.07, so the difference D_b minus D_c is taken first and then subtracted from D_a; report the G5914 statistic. 0.10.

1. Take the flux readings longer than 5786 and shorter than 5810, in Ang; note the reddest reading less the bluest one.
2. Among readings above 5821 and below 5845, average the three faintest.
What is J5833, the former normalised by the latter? -0.12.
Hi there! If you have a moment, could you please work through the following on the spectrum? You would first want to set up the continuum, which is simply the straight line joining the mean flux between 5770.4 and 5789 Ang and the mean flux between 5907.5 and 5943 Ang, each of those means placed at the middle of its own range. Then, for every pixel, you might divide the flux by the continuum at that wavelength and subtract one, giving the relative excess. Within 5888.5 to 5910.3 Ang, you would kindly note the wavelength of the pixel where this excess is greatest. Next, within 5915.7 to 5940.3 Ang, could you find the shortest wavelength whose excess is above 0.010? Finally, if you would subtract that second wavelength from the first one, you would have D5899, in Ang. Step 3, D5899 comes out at -13.6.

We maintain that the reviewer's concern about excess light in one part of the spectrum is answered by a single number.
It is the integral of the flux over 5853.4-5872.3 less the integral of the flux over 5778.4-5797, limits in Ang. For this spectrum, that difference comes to 0.8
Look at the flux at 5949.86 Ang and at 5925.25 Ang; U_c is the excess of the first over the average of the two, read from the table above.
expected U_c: 0.015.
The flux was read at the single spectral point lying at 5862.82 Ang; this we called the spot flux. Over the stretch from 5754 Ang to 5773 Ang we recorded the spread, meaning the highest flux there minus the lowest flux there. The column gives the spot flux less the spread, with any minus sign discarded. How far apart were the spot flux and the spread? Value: 0.98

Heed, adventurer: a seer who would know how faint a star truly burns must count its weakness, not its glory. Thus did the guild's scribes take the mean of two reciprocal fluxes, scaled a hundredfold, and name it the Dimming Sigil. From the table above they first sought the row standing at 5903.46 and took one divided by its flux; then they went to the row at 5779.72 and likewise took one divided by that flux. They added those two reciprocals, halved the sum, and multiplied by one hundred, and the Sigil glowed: 104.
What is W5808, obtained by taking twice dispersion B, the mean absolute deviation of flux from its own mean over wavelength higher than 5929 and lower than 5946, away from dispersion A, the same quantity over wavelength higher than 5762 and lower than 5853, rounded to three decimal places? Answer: -0.036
